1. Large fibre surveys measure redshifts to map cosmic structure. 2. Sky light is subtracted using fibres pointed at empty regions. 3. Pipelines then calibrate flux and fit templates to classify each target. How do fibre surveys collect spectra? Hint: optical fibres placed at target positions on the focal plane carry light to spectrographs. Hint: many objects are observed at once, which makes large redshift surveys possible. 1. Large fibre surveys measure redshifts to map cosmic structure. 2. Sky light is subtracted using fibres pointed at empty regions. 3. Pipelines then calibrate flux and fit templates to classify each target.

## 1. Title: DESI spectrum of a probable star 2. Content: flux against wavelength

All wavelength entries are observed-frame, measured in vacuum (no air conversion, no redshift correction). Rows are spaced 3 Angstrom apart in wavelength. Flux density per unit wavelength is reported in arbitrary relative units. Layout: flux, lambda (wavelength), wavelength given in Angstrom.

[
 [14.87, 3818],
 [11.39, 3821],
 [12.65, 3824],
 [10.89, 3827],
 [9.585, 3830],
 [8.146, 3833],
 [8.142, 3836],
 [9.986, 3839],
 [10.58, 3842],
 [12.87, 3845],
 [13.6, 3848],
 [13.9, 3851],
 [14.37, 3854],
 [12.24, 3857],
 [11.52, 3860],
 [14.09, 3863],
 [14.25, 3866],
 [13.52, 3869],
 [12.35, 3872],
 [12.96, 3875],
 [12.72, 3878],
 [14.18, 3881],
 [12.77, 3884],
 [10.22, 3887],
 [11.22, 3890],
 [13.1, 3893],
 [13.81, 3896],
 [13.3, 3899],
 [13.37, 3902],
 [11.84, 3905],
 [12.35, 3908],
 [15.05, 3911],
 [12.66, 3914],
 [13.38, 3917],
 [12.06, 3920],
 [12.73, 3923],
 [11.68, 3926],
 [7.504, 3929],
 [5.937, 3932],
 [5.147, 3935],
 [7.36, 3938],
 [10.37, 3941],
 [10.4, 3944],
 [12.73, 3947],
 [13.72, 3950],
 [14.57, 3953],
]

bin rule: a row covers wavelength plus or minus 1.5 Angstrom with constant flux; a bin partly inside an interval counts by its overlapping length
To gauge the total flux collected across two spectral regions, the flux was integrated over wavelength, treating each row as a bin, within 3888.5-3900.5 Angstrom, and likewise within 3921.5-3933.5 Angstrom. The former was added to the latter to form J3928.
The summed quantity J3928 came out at 268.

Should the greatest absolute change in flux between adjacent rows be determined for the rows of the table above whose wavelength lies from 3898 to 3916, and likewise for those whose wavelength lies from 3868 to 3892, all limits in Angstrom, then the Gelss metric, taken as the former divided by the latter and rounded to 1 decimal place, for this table 1.1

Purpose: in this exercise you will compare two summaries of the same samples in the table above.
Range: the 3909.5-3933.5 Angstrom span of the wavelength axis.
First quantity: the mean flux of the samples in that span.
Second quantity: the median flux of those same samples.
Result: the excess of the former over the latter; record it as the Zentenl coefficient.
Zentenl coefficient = -1.0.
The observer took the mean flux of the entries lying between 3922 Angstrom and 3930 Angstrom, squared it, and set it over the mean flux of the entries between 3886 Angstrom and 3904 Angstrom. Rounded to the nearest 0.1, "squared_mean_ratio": 9.1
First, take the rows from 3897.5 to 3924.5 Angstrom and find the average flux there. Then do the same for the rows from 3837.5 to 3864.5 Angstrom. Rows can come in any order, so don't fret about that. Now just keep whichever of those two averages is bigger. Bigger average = 13.0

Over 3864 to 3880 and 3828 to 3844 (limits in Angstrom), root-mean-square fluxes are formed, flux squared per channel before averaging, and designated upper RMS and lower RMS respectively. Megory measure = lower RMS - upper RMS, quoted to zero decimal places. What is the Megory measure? -4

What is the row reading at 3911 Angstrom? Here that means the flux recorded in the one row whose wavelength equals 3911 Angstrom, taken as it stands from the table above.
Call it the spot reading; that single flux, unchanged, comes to 15.05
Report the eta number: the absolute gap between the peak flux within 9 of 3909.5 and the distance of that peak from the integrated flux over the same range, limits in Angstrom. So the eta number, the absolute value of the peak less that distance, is 206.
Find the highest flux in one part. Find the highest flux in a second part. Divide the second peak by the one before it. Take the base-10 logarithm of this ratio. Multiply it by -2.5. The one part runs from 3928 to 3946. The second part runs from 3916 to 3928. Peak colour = -0.27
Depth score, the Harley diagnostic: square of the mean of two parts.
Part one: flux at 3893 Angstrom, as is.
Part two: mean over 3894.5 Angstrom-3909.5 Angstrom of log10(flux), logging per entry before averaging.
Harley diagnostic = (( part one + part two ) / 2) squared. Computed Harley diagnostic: 50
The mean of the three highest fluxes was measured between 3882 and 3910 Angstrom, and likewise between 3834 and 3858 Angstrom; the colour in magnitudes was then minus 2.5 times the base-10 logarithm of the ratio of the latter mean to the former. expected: -0.037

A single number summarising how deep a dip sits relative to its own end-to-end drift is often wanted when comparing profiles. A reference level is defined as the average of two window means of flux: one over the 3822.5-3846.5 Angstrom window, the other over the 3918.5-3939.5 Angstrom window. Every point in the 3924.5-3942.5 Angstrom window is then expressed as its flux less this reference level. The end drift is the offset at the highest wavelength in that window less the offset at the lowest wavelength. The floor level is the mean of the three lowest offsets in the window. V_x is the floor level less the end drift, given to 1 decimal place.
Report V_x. -2.2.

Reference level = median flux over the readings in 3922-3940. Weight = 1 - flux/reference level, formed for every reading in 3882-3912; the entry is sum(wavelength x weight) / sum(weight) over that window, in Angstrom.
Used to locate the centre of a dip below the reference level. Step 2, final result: 3898.6 Angstrom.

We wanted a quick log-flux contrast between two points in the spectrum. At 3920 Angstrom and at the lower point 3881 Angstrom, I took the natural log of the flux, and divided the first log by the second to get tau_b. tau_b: 0.94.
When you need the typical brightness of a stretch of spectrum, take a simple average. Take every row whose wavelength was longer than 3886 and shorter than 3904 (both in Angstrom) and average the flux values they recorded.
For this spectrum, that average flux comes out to 12.5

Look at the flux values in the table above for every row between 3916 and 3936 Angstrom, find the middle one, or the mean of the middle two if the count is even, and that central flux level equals 11.7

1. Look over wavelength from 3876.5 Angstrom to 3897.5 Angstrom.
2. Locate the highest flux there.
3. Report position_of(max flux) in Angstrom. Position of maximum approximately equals 3881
